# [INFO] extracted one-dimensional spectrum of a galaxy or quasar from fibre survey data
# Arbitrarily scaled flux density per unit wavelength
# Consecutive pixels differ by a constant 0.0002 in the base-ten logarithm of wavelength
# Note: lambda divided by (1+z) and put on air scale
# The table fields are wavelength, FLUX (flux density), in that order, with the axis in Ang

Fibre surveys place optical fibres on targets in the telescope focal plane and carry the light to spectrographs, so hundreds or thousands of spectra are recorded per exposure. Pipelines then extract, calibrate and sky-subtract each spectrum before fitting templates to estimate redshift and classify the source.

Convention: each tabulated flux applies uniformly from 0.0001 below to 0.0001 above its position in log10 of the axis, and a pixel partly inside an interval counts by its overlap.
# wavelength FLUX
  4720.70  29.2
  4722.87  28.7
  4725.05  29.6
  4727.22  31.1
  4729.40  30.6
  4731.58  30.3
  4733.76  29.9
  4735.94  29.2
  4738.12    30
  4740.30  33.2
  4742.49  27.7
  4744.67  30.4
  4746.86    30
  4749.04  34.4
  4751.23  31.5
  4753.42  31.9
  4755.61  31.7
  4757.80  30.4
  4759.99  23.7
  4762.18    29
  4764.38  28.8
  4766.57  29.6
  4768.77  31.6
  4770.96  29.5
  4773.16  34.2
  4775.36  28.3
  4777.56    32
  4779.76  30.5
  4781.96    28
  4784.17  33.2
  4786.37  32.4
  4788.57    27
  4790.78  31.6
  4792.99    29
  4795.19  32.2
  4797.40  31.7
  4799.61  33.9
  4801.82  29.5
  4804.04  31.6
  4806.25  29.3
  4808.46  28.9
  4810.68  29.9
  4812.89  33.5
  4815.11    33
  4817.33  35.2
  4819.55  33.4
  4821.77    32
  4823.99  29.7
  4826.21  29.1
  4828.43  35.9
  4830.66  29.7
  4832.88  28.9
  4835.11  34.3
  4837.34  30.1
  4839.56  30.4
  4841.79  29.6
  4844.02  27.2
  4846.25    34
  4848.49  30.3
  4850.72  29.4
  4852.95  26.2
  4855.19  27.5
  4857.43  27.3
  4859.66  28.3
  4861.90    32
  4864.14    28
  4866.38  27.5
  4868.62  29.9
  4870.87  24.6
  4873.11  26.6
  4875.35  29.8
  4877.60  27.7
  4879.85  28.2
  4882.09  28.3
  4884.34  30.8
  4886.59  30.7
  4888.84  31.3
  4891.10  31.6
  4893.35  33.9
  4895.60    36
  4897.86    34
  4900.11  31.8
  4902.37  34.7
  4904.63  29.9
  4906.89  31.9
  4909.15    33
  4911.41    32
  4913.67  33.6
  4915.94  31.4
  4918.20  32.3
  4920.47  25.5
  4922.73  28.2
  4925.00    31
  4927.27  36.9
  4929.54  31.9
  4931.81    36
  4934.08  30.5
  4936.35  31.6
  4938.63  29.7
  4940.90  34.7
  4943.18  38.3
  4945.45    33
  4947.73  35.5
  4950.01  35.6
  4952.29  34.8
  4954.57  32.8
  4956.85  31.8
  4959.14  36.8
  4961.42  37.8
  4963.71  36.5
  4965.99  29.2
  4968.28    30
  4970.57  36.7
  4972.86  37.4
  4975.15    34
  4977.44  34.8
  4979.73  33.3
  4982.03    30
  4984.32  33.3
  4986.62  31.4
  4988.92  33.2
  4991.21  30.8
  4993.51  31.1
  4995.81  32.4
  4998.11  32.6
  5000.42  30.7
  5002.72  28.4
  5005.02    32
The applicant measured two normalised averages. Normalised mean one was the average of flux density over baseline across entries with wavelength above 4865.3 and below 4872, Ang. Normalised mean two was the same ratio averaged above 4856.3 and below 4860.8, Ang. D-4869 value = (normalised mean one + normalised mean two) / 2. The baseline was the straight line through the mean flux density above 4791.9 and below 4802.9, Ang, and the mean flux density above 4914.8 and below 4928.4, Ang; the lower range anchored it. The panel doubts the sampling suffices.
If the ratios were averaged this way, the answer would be 0.888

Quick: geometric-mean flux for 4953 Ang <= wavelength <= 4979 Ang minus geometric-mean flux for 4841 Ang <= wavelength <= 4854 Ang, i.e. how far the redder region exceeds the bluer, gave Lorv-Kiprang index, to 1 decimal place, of 4.9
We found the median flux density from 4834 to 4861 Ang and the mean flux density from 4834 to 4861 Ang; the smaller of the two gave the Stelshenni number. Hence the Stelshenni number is 29.5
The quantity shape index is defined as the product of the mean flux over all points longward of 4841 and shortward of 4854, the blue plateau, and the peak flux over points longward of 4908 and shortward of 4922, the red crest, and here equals 990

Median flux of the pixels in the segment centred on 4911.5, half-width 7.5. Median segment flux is 32.0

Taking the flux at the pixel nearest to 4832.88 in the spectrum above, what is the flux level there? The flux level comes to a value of 28.9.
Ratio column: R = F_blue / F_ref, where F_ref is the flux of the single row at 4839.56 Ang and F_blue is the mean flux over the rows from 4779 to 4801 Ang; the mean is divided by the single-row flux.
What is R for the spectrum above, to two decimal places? 1.02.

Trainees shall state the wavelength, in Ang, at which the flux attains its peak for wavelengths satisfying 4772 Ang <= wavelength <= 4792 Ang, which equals 4773.16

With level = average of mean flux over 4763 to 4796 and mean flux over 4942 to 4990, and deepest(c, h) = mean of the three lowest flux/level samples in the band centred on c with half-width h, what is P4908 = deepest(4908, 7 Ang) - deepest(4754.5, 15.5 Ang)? 0.14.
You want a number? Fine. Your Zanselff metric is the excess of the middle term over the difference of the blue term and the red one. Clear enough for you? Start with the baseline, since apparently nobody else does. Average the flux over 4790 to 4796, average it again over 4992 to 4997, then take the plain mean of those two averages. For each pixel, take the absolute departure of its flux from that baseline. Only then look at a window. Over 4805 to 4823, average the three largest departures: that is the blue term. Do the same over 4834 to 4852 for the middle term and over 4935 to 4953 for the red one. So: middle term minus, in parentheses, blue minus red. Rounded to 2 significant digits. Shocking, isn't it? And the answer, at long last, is 5.6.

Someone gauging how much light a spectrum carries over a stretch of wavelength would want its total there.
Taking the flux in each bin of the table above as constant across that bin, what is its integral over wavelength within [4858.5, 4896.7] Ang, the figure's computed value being 1135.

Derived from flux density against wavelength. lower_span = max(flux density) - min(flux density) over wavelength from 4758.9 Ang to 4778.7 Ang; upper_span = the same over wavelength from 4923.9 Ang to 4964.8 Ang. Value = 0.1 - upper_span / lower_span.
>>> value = -0.72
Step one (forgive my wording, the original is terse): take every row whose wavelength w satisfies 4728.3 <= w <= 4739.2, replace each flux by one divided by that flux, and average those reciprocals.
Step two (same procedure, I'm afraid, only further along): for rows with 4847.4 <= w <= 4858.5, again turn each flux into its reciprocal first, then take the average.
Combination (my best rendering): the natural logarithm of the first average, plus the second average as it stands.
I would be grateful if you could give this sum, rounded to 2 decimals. -3.37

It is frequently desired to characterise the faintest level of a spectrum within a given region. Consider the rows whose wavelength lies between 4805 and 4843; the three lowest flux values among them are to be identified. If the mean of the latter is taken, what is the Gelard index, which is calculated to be 29.0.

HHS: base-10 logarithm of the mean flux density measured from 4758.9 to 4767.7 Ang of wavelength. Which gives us 1.44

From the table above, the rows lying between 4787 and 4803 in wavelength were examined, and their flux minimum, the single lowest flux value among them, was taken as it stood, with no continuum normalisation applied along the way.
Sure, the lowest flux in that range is 27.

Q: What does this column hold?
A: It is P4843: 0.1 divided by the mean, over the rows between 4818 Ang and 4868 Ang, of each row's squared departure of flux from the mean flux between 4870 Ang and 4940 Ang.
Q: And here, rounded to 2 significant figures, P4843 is 0.013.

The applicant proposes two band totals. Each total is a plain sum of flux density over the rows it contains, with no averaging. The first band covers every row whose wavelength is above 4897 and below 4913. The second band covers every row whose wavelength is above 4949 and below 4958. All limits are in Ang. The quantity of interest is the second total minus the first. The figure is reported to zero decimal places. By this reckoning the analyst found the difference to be -92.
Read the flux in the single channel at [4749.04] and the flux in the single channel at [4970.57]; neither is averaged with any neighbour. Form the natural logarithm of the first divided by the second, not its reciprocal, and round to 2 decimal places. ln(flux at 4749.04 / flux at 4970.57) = -0.06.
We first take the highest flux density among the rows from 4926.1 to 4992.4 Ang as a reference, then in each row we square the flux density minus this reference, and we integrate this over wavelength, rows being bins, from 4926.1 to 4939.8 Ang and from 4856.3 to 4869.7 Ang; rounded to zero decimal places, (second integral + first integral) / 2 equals 879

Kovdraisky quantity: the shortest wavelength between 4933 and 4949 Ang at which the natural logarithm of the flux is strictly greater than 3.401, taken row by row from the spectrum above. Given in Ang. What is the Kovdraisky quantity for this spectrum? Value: 4934.08 Ang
